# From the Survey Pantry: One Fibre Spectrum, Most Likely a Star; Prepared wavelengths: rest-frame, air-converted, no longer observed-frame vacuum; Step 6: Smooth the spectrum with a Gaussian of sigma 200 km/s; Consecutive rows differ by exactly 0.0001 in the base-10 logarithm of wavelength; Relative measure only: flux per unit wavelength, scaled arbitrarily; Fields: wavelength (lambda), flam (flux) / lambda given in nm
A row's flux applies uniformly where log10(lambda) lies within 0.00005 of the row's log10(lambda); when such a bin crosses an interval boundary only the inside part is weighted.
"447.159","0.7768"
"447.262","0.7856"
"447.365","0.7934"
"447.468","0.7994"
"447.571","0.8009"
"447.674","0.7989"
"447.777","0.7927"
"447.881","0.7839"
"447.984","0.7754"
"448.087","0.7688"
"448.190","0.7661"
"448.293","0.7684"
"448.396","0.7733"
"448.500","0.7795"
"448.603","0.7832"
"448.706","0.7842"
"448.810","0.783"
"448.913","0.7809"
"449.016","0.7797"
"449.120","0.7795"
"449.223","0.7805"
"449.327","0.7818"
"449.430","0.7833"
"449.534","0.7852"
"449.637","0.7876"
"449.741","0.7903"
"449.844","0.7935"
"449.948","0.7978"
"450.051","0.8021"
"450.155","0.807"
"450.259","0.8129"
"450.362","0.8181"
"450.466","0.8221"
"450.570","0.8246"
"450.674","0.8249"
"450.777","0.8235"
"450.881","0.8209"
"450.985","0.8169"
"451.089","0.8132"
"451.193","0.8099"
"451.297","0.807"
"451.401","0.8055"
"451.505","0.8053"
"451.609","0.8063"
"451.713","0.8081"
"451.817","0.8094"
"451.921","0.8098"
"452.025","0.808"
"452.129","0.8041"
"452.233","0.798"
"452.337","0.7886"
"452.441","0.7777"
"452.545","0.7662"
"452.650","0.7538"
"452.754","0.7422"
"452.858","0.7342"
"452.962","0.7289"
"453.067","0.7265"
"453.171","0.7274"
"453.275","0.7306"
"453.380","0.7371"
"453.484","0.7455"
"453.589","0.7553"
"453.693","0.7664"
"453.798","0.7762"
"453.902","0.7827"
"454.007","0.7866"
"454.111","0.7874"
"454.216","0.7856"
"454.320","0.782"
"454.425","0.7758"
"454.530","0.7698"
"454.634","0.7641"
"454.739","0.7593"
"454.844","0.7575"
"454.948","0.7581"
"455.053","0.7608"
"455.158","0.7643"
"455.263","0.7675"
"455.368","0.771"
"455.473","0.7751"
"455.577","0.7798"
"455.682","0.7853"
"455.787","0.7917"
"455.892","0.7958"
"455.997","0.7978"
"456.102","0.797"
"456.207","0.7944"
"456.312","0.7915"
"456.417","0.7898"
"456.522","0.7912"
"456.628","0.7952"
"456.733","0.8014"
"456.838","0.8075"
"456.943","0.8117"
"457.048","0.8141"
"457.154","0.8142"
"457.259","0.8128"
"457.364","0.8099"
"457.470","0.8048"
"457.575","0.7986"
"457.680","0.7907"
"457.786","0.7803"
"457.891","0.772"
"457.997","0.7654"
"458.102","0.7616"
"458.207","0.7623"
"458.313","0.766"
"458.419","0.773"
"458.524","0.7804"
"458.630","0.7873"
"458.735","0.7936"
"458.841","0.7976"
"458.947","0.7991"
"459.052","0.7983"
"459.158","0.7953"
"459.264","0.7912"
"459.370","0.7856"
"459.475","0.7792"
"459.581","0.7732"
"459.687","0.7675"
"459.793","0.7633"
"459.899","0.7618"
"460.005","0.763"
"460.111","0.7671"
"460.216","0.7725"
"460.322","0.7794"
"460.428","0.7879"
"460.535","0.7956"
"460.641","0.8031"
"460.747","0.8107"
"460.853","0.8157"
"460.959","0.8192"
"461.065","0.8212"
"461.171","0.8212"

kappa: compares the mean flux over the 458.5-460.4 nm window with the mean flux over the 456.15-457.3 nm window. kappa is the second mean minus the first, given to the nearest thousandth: 0.021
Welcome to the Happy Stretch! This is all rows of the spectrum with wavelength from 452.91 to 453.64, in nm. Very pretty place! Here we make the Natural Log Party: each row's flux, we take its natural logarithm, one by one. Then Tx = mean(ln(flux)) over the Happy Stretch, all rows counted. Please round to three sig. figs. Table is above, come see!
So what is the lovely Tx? -0.307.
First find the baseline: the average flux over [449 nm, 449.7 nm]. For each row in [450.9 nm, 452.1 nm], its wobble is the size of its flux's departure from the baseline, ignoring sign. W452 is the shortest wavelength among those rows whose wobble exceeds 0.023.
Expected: 450.985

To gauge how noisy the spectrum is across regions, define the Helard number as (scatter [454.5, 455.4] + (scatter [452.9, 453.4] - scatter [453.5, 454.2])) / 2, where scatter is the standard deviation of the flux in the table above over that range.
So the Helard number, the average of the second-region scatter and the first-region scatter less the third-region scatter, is -0.002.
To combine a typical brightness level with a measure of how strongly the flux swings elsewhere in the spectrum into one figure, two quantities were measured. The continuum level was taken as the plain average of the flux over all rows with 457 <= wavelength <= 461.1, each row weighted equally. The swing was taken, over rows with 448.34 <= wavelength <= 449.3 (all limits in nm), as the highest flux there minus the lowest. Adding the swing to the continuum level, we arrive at 0.799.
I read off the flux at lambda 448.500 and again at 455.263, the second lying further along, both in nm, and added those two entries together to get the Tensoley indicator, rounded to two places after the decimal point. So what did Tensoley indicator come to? 1.55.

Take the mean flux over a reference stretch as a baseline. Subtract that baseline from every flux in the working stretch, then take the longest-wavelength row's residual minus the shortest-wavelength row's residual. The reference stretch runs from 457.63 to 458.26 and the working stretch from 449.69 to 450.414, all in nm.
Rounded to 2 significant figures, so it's 0.028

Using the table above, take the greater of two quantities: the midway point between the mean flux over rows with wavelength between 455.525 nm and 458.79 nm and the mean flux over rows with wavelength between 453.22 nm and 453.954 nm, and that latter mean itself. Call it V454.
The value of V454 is 0.774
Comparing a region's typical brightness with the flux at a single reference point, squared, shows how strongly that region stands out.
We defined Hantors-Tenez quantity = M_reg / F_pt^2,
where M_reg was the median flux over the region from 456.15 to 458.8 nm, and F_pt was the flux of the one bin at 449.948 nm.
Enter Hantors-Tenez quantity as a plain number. 1.24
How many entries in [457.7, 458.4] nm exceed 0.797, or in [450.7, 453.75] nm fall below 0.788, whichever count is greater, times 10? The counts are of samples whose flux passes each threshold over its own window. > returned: 130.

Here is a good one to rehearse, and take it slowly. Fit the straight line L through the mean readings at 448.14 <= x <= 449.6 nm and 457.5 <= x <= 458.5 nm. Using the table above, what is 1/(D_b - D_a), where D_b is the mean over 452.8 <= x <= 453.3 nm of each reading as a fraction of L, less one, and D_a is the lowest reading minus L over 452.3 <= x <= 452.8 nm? -38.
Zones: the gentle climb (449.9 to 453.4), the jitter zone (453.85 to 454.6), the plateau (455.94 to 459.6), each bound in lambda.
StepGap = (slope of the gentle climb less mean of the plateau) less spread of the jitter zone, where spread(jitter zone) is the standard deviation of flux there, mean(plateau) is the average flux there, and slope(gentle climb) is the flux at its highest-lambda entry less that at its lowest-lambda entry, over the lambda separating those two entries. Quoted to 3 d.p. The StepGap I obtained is -0.815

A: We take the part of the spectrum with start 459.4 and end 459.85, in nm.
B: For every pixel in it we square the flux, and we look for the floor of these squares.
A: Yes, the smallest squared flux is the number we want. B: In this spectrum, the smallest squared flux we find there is 0.58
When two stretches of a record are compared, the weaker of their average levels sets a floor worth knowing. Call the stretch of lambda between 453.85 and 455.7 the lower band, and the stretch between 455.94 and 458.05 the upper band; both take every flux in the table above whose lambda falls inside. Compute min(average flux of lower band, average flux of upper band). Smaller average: 0.7729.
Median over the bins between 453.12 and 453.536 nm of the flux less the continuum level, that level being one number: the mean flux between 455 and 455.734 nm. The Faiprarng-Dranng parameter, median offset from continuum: -0.038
